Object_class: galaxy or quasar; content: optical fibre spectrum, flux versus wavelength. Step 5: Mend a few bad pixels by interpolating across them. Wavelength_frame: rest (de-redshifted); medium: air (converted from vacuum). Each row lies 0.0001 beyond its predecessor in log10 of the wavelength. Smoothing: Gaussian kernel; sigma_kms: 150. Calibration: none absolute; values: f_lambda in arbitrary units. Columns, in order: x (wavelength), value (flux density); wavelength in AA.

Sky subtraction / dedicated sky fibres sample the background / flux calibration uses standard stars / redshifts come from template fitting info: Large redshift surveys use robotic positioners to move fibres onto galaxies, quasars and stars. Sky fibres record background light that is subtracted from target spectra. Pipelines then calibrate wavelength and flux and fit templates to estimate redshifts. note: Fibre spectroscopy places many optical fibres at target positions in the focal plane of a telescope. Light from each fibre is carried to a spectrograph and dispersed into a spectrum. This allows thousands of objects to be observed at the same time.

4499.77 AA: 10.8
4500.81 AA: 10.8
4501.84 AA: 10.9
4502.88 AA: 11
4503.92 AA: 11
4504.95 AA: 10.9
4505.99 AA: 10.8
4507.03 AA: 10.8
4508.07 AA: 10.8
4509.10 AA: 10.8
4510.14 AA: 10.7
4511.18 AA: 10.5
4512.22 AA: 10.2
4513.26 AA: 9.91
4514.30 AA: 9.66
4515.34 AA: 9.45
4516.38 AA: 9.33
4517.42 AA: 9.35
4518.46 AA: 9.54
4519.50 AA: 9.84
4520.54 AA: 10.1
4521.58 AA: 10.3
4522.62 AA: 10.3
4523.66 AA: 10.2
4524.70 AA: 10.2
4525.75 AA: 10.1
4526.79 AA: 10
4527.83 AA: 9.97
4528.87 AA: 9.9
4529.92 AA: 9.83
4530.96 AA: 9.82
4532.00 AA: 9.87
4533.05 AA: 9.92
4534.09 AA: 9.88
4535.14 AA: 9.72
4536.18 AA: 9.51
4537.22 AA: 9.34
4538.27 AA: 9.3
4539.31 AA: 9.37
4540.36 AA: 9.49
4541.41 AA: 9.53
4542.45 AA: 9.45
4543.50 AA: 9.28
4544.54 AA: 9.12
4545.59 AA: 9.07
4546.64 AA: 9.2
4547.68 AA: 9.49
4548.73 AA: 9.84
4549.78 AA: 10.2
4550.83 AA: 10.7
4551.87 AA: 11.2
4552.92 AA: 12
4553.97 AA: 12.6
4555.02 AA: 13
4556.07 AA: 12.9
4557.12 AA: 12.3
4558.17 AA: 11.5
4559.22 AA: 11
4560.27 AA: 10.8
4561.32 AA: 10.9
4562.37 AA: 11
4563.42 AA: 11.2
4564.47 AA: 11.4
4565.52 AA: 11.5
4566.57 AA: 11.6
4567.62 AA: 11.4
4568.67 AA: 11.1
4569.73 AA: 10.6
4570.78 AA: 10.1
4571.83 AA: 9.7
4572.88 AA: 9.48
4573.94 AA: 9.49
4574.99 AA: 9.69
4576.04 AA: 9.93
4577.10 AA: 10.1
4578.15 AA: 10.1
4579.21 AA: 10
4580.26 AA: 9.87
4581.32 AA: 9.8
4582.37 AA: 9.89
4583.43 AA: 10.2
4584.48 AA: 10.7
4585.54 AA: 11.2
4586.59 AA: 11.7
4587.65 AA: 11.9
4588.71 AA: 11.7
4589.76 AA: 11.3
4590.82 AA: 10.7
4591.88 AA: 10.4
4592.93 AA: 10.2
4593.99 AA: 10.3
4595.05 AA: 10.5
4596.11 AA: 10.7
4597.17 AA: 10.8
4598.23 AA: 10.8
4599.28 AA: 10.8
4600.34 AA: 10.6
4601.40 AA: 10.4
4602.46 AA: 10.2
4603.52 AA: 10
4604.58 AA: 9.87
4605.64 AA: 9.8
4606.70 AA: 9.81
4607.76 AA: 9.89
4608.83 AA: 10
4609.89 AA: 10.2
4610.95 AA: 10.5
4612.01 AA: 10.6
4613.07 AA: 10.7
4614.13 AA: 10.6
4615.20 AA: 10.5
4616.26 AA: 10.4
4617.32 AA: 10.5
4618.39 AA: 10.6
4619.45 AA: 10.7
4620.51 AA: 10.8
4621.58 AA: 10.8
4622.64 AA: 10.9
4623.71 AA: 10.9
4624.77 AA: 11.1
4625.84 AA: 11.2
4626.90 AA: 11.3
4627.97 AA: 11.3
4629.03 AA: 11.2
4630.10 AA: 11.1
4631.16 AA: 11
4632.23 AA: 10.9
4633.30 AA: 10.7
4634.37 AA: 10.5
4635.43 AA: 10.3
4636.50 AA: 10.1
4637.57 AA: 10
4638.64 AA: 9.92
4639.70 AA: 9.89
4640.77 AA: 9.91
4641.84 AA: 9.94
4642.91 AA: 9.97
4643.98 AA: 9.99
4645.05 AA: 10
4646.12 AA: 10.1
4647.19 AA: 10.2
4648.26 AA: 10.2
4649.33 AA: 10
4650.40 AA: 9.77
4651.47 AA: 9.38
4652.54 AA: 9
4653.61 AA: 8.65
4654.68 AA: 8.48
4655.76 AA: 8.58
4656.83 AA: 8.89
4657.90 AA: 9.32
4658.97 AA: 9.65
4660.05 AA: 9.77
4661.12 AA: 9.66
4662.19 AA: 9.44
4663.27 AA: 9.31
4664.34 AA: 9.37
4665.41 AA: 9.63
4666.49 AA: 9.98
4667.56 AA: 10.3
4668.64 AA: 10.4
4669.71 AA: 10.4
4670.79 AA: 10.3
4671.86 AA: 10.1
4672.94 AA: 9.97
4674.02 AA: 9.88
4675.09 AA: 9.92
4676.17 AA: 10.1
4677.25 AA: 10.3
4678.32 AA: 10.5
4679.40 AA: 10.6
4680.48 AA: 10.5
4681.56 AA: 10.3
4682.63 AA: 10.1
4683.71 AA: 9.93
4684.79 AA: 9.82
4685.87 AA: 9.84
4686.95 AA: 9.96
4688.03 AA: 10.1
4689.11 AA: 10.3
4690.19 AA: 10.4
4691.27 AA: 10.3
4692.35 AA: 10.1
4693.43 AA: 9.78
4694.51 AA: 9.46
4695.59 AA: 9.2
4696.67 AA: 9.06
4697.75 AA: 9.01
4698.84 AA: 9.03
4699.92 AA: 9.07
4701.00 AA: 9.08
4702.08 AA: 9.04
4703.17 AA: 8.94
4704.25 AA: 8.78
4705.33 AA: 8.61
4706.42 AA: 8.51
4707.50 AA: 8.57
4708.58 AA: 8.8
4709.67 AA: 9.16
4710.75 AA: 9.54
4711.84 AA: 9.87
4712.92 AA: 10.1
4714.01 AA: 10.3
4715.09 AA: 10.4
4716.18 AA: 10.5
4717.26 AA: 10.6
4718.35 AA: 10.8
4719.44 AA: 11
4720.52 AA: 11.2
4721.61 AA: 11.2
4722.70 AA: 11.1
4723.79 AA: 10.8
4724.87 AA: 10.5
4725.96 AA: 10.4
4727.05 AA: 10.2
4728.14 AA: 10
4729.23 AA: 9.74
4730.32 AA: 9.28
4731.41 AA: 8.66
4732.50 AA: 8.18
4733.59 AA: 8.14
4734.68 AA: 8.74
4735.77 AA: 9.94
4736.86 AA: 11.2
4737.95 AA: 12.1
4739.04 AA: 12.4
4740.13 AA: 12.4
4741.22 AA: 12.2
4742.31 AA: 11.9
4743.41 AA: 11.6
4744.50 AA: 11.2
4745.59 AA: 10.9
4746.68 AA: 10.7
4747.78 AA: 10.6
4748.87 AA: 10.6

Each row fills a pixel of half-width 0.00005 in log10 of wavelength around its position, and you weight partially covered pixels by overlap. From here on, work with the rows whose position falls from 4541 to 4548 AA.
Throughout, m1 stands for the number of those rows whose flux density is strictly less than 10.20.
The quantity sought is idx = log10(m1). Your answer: 0.85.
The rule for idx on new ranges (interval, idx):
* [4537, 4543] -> 0.78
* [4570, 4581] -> 1.00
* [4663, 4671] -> 0.60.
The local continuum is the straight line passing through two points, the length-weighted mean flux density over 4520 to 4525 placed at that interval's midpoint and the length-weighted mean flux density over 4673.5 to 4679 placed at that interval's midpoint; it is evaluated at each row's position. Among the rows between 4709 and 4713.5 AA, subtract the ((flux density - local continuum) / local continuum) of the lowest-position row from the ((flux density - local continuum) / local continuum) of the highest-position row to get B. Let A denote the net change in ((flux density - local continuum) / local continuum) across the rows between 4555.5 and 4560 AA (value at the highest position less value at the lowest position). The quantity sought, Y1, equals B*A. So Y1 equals -0.0172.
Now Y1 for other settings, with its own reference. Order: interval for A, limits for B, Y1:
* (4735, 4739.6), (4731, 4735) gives 0.0019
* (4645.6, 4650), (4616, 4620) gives -0.0003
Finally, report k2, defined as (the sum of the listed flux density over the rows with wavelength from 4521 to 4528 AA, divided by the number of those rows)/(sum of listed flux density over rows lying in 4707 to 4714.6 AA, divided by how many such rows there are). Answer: 1.07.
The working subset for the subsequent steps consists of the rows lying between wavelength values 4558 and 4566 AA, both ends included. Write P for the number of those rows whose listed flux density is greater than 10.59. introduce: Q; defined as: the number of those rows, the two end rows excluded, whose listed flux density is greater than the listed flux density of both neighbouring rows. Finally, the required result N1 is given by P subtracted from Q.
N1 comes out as -8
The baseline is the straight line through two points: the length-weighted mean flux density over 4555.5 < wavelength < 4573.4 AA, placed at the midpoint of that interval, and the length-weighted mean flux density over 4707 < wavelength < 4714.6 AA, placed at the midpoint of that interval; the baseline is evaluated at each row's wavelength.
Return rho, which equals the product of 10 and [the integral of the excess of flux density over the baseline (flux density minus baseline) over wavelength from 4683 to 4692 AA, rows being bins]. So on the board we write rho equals 30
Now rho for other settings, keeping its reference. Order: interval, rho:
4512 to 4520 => -159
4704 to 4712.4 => -45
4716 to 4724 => 122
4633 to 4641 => -11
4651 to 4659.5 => -94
